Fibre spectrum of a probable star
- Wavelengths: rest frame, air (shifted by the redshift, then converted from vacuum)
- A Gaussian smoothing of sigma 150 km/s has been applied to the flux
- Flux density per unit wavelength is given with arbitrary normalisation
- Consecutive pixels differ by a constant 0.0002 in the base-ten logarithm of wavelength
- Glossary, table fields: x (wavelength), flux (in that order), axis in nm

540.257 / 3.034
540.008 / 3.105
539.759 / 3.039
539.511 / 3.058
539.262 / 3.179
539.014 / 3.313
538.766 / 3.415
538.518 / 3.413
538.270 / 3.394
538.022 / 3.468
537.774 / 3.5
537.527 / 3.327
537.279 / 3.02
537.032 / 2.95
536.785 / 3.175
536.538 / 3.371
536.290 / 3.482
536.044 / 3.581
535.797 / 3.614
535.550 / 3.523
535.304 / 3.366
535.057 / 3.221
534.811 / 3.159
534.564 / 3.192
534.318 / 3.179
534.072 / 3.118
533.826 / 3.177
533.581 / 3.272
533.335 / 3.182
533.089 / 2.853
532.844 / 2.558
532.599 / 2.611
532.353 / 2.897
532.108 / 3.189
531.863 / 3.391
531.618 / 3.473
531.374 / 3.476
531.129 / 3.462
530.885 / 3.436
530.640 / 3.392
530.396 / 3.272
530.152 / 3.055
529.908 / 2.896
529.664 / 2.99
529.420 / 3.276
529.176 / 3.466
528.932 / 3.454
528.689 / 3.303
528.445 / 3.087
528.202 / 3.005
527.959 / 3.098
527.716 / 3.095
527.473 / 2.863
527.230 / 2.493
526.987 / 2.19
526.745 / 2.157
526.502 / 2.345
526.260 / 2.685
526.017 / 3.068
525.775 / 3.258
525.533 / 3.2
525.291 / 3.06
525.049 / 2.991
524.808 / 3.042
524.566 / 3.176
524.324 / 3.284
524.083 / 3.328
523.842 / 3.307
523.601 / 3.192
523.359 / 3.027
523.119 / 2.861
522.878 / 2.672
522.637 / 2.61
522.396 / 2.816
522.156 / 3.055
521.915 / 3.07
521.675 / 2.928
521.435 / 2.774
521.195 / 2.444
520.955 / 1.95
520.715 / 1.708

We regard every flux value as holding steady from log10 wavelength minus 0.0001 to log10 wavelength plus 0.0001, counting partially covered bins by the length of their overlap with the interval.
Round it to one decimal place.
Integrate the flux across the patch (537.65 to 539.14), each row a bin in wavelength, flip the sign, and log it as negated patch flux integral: -5.1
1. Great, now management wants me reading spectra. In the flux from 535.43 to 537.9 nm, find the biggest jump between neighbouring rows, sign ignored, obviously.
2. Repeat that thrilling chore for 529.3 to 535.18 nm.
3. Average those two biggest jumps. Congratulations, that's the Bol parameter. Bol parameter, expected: 0.32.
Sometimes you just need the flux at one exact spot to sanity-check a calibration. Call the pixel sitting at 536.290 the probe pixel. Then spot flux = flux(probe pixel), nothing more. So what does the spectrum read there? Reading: 3.482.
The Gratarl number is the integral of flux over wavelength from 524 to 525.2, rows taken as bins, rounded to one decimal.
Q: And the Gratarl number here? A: 3.8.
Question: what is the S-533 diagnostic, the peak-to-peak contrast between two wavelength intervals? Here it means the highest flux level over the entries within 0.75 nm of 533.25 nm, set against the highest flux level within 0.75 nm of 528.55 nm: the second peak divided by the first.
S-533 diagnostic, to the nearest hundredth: 1.06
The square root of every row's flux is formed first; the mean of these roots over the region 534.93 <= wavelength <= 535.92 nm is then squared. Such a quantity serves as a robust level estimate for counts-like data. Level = 3.43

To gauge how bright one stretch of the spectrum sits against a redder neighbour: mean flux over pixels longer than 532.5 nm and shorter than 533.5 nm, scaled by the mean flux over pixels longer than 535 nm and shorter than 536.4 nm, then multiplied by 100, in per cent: 81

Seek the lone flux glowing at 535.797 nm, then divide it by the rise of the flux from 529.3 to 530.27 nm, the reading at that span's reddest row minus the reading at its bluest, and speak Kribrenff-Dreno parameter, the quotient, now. -16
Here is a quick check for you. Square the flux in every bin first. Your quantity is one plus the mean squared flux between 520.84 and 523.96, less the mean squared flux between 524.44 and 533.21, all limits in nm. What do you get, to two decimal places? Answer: -0.25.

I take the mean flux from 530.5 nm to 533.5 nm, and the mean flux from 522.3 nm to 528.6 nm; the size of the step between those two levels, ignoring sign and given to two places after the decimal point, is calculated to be 0.24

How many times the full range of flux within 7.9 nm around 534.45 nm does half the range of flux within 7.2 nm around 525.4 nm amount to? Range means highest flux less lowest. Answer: 0.61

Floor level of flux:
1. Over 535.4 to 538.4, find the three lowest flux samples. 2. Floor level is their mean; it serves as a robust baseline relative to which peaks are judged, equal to 3.0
